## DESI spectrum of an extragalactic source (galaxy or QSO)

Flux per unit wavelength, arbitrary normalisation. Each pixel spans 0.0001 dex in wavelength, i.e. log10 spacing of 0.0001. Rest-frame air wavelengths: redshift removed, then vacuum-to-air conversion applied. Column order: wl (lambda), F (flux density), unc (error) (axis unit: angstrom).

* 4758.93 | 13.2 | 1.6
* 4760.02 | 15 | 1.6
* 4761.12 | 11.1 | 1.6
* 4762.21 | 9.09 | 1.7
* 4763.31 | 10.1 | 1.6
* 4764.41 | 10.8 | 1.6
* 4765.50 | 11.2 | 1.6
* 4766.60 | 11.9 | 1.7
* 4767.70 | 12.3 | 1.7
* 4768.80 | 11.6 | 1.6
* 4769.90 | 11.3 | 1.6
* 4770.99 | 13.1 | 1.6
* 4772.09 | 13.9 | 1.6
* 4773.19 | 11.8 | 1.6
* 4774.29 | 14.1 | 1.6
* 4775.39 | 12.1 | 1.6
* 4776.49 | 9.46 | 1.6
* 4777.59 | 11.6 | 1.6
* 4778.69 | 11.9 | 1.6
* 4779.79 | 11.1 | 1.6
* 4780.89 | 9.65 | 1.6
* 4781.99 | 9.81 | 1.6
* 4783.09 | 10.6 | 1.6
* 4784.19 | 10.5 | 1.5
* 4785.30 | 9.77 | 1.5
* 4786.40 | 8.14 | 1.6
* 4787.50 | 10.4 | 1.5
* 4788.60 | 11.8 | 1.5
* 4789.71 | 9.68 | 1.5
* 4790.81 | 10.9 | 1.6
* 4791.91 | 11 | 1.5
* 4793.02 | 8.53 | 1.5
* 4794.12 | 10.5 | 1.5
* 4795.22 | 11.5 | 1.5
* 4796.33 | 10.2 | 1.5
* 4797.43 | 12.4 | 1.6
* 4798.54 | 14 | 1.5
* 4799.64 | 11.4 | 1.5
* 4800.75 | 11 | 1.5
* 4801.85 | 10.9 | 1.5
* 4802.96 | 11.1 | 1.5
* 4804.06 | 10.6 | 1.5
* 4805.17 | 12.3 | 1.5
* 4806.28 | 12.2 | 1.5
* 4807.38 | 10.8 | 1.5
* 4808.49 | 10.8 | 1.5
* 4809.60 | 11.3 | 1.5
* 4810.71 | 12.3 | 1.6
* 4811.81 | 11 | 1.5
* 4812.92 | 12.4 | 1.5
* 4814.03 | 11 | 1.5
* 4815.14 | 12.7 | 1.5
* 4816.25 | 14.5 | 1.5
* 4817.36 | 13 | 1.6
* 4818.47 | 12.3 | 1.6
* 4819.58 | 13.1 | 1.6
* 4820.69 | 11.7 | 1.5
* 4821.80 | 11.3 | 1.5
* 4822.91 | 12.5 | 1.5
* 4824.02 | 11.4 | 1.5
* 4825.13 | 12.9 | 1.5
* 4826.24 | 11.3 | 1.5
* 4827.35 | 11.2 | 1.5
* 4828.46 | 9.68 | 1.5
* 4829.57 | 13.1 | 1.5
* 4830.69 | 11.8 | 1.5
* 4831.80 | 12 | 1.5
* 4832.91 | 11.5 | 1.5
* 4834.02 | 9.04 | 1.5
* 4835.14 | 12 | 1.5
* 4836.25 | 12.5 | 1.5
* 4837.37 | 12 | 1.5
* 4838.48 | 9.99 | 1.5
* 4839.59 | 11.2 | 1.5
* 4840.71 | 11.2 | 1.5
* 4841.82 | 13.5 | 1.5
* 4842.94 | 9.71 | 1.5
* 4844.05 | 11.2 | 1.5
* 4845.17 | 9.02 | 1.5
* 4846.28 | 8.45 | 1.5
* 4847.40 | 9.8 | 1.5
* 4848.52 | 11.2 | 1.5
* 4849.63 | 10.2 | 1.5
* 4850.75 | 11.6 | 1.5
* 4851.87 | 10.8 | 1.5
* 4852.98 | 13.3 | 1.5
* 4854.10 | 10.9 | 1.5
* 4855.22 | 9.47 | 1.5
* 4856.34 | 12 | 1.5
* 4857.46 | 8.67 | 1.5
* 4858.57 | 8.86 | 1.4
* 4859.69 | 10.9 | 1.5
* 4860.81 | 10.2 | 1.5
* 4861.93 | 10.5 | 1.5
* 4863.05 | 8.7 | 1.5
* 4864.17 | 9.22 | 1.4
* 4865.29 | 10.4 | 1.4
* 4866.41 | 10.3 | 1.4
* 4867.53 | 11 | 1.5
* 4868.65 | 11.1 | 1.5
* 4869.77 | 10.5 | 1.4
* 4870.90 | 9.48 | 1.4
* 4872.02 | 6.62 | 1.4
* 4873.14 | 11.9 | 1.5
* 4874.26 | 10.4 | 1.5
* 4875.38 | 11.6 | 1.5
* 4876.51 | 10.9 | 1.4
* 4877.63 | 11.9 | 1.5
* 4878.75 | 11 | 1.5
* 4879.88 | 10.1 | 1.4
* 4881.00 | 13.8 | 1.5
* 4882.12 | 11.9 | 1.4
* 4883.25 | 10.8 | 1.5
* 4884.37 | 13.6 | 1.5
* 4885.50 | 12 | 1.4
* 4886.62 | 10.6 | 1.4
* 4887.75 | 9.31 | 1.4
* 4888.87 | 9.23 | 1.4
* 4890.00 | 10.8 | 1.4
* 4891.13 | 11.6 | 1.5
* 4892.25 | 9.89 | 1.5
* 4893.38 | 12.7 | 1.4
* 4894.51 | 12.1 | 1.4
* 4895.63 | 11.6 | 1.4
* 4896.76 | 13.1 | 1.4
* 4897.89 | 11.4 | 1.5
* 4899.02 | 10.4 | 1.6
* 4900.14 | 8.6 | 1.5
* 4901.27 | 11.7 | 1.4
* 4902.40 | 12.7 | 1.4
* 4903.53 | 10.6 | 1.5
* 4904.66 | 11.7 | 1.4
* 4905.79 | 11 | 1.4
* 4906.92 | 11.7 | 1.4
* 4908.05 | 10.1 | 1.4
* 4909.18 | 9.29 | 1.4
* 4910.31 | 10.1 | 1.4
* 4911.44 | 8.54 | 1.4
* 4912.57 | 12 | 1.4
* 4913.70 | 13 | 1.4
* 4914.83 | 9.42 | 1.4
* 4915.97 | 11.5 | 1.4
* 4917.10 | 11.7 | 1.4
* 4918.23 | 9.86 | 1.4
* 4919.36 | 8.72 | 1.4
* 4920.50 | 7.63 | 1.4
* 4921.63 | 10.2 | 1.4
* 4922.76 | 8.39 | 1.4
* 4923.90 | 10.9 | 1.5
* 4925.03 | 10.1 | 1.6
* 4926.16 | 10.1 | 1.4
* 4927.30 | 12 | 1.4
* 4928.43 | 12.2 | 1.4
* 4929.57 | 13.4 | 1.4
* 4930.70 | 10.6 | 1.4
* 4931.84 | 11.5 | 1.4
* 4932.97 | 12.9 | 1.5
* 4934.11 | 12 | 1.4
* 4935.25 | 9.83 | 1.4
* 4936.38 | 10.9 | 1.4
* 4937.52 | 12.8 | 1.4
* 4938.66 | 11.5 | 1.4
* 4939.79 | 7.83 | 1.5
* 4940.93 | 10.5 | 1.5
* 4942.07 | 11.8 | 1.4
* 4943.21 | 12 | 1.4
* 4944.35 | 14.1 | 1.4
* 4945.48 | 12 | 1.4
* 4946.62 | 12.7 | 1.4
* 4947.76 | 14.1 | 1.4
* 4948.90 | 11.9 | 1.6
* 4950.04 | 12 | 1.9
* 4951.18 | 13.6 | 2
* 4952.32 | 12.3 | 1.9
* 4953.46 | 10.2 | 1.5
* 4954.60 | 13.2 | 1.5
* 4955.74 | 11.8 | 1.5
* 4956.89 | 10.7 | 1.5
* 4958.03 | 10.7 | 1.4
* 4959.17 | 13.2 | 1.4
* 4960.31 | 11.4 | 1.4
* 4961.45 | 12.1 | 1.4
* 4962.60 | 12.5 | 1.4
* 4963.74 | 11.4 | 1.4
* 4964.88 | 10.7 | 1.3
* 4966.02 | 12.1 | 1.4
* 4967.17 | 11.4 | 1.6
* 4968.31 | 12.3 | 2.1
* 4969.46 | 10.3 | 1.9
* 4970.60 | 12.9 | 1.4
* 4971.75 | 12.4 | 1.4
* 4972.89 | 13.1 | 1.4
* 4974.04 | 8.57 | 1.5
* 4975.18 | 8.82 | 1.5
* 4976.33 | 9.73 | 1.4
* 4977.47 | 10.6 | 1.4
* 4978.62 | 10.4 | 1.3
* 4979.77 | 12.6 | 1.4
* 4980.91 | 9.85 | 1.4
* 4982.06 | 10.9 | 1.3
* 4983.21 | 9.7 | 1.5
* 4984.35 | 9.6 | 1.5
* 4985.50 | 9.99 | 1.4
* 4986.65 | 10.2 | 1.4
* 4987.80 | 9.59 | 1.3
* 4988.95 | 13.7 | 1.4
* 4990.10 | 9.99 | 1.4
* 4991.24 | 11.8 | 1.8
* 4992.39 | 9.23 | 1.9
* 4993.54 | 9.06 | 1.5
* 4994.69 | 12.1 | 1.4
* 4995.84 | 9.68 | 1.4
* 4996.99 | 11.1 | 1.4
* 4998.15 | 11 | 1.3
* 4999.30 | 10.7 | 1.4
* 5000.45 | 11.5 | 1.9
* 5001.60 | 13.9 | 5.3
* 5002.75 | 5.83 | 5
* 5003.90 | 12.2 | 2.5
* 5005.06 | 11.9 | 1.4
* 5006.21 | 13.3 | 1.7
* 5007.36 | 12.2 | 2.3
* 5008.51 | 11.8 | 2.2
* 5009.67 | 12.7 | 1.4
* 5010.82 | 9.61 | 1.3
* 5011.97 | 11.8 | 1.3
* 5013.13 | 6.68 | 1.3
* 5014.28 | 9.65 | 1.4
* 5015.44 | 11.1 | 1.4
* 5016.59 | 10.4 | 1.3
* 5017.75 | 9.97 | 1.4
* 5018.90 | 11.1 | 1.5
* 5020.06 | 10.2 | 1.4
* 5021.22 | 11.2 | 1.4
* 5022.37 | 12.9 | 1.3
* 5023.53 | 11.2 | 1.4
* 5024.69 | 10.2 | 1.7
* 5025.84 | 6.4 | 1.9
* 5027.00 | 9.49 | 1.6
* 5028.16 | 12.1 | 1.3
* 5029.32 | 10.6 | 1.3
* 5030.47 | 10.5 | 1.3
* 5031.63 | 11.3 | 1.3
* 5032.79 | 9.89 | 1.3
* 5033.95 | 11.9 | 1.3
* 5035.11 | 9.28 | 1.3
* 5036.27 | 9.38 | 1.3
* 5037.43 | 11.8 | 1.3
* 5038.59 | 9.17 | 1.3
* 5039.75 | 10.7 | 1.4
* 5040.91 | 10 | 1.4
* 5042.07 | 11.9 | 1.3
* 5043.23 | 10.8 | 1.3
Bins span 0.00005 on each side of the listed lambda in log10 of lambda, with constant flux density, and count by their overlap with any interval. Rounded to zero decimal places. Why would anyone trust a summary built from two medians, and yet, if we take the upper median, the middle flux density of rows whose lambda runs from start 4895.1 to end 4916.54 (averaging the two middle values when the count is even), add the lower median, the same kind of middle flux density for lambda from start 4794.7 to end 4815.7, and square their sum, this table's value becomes 515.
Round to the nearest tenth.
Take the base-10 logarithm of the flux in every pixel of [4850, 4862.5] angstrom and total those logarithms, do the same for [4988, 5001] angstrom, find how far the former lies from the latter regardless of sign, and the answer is 0.1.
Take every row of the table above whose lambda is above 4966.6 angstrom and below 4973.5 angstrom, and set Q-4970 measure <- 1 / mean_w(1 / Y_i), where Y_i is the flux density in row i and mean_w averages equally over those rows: 12.0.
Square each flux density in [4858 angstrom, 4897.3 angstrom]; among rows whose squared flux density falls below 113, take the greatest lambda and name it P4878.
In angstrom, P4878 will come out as 4892.25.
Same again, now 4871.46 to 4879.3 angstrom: 4874.26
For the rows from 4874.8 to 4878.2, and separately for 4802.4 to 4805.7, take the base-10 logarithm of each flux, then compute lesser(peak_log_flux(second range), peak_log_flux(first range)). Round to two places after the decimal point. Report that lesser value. 1.08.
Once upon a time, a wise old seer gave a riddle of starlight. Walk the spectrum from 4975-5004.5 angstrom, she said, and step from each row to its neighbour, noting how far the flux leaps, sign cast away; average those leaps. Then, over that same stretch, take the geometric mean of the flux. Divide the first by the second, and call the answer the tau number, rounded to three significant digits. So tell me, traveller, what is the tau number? 0.184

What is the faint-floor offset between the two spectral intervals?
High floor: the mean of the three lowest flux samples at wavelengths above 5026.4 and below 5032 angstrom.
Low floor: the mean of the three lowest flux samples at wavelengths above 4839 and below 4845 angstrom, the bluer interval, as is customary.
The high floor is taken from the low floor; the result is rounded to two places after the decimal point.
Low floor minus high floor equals 0.51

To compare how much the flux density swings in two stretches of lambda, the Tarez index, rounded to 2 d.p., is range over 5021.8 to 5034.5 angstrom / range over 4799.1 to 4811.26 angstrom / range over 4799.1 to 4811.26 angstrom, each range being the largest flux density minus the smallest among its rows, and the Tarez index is 2.25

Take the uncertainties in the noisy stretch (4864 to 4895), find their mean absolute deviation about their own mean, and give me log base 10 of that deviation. -1.3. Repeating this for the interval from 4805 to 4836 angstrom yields -1.6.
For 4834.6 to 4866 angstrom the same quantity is -1.7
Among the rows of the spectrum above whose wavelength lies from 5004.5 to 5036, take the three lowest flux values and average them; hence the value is 7.5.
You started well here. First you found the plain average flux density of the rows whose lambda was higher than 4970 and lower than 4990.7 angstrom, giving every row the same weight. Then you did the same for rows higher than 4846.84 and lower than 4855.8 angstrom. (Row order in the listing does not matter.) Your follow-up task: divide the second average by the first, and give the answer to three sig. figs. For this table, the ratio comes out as 1.02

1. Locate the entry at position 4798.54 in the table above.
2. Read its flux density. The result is 14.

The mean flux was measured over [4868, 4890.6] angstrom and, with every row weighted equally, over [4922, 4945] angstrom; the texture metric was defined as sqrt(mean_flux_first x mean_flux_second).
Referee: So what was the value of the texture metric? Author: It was 11.1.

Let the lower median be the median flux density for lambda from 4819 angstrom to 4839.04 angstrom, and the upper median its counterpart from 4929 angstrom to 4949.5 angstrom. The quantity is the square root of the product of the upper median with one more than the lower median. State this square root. 12.3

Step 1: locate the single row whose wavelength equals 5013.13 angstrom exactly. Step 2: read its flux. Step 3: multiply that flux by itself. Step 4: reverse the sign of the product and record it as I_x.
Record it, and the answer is -45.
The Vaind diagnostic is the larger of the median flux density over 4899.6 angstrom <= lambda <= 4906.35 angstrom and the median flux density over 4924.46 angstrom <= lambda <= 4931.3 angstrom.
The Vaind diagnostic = 11.35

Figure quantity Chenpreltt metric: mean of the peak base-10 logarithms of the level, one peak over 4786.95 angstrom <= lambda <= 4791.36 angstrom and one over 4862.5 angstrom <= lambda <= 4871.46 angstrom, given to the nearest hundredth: 1.06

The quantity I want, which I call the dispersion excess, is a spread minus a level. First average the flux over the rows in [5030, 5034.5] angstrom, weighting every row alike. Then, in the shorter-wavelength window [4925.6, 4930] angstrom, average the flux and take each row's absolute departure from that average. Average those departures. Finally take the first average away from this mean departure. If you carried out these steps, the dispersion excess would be -10.0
